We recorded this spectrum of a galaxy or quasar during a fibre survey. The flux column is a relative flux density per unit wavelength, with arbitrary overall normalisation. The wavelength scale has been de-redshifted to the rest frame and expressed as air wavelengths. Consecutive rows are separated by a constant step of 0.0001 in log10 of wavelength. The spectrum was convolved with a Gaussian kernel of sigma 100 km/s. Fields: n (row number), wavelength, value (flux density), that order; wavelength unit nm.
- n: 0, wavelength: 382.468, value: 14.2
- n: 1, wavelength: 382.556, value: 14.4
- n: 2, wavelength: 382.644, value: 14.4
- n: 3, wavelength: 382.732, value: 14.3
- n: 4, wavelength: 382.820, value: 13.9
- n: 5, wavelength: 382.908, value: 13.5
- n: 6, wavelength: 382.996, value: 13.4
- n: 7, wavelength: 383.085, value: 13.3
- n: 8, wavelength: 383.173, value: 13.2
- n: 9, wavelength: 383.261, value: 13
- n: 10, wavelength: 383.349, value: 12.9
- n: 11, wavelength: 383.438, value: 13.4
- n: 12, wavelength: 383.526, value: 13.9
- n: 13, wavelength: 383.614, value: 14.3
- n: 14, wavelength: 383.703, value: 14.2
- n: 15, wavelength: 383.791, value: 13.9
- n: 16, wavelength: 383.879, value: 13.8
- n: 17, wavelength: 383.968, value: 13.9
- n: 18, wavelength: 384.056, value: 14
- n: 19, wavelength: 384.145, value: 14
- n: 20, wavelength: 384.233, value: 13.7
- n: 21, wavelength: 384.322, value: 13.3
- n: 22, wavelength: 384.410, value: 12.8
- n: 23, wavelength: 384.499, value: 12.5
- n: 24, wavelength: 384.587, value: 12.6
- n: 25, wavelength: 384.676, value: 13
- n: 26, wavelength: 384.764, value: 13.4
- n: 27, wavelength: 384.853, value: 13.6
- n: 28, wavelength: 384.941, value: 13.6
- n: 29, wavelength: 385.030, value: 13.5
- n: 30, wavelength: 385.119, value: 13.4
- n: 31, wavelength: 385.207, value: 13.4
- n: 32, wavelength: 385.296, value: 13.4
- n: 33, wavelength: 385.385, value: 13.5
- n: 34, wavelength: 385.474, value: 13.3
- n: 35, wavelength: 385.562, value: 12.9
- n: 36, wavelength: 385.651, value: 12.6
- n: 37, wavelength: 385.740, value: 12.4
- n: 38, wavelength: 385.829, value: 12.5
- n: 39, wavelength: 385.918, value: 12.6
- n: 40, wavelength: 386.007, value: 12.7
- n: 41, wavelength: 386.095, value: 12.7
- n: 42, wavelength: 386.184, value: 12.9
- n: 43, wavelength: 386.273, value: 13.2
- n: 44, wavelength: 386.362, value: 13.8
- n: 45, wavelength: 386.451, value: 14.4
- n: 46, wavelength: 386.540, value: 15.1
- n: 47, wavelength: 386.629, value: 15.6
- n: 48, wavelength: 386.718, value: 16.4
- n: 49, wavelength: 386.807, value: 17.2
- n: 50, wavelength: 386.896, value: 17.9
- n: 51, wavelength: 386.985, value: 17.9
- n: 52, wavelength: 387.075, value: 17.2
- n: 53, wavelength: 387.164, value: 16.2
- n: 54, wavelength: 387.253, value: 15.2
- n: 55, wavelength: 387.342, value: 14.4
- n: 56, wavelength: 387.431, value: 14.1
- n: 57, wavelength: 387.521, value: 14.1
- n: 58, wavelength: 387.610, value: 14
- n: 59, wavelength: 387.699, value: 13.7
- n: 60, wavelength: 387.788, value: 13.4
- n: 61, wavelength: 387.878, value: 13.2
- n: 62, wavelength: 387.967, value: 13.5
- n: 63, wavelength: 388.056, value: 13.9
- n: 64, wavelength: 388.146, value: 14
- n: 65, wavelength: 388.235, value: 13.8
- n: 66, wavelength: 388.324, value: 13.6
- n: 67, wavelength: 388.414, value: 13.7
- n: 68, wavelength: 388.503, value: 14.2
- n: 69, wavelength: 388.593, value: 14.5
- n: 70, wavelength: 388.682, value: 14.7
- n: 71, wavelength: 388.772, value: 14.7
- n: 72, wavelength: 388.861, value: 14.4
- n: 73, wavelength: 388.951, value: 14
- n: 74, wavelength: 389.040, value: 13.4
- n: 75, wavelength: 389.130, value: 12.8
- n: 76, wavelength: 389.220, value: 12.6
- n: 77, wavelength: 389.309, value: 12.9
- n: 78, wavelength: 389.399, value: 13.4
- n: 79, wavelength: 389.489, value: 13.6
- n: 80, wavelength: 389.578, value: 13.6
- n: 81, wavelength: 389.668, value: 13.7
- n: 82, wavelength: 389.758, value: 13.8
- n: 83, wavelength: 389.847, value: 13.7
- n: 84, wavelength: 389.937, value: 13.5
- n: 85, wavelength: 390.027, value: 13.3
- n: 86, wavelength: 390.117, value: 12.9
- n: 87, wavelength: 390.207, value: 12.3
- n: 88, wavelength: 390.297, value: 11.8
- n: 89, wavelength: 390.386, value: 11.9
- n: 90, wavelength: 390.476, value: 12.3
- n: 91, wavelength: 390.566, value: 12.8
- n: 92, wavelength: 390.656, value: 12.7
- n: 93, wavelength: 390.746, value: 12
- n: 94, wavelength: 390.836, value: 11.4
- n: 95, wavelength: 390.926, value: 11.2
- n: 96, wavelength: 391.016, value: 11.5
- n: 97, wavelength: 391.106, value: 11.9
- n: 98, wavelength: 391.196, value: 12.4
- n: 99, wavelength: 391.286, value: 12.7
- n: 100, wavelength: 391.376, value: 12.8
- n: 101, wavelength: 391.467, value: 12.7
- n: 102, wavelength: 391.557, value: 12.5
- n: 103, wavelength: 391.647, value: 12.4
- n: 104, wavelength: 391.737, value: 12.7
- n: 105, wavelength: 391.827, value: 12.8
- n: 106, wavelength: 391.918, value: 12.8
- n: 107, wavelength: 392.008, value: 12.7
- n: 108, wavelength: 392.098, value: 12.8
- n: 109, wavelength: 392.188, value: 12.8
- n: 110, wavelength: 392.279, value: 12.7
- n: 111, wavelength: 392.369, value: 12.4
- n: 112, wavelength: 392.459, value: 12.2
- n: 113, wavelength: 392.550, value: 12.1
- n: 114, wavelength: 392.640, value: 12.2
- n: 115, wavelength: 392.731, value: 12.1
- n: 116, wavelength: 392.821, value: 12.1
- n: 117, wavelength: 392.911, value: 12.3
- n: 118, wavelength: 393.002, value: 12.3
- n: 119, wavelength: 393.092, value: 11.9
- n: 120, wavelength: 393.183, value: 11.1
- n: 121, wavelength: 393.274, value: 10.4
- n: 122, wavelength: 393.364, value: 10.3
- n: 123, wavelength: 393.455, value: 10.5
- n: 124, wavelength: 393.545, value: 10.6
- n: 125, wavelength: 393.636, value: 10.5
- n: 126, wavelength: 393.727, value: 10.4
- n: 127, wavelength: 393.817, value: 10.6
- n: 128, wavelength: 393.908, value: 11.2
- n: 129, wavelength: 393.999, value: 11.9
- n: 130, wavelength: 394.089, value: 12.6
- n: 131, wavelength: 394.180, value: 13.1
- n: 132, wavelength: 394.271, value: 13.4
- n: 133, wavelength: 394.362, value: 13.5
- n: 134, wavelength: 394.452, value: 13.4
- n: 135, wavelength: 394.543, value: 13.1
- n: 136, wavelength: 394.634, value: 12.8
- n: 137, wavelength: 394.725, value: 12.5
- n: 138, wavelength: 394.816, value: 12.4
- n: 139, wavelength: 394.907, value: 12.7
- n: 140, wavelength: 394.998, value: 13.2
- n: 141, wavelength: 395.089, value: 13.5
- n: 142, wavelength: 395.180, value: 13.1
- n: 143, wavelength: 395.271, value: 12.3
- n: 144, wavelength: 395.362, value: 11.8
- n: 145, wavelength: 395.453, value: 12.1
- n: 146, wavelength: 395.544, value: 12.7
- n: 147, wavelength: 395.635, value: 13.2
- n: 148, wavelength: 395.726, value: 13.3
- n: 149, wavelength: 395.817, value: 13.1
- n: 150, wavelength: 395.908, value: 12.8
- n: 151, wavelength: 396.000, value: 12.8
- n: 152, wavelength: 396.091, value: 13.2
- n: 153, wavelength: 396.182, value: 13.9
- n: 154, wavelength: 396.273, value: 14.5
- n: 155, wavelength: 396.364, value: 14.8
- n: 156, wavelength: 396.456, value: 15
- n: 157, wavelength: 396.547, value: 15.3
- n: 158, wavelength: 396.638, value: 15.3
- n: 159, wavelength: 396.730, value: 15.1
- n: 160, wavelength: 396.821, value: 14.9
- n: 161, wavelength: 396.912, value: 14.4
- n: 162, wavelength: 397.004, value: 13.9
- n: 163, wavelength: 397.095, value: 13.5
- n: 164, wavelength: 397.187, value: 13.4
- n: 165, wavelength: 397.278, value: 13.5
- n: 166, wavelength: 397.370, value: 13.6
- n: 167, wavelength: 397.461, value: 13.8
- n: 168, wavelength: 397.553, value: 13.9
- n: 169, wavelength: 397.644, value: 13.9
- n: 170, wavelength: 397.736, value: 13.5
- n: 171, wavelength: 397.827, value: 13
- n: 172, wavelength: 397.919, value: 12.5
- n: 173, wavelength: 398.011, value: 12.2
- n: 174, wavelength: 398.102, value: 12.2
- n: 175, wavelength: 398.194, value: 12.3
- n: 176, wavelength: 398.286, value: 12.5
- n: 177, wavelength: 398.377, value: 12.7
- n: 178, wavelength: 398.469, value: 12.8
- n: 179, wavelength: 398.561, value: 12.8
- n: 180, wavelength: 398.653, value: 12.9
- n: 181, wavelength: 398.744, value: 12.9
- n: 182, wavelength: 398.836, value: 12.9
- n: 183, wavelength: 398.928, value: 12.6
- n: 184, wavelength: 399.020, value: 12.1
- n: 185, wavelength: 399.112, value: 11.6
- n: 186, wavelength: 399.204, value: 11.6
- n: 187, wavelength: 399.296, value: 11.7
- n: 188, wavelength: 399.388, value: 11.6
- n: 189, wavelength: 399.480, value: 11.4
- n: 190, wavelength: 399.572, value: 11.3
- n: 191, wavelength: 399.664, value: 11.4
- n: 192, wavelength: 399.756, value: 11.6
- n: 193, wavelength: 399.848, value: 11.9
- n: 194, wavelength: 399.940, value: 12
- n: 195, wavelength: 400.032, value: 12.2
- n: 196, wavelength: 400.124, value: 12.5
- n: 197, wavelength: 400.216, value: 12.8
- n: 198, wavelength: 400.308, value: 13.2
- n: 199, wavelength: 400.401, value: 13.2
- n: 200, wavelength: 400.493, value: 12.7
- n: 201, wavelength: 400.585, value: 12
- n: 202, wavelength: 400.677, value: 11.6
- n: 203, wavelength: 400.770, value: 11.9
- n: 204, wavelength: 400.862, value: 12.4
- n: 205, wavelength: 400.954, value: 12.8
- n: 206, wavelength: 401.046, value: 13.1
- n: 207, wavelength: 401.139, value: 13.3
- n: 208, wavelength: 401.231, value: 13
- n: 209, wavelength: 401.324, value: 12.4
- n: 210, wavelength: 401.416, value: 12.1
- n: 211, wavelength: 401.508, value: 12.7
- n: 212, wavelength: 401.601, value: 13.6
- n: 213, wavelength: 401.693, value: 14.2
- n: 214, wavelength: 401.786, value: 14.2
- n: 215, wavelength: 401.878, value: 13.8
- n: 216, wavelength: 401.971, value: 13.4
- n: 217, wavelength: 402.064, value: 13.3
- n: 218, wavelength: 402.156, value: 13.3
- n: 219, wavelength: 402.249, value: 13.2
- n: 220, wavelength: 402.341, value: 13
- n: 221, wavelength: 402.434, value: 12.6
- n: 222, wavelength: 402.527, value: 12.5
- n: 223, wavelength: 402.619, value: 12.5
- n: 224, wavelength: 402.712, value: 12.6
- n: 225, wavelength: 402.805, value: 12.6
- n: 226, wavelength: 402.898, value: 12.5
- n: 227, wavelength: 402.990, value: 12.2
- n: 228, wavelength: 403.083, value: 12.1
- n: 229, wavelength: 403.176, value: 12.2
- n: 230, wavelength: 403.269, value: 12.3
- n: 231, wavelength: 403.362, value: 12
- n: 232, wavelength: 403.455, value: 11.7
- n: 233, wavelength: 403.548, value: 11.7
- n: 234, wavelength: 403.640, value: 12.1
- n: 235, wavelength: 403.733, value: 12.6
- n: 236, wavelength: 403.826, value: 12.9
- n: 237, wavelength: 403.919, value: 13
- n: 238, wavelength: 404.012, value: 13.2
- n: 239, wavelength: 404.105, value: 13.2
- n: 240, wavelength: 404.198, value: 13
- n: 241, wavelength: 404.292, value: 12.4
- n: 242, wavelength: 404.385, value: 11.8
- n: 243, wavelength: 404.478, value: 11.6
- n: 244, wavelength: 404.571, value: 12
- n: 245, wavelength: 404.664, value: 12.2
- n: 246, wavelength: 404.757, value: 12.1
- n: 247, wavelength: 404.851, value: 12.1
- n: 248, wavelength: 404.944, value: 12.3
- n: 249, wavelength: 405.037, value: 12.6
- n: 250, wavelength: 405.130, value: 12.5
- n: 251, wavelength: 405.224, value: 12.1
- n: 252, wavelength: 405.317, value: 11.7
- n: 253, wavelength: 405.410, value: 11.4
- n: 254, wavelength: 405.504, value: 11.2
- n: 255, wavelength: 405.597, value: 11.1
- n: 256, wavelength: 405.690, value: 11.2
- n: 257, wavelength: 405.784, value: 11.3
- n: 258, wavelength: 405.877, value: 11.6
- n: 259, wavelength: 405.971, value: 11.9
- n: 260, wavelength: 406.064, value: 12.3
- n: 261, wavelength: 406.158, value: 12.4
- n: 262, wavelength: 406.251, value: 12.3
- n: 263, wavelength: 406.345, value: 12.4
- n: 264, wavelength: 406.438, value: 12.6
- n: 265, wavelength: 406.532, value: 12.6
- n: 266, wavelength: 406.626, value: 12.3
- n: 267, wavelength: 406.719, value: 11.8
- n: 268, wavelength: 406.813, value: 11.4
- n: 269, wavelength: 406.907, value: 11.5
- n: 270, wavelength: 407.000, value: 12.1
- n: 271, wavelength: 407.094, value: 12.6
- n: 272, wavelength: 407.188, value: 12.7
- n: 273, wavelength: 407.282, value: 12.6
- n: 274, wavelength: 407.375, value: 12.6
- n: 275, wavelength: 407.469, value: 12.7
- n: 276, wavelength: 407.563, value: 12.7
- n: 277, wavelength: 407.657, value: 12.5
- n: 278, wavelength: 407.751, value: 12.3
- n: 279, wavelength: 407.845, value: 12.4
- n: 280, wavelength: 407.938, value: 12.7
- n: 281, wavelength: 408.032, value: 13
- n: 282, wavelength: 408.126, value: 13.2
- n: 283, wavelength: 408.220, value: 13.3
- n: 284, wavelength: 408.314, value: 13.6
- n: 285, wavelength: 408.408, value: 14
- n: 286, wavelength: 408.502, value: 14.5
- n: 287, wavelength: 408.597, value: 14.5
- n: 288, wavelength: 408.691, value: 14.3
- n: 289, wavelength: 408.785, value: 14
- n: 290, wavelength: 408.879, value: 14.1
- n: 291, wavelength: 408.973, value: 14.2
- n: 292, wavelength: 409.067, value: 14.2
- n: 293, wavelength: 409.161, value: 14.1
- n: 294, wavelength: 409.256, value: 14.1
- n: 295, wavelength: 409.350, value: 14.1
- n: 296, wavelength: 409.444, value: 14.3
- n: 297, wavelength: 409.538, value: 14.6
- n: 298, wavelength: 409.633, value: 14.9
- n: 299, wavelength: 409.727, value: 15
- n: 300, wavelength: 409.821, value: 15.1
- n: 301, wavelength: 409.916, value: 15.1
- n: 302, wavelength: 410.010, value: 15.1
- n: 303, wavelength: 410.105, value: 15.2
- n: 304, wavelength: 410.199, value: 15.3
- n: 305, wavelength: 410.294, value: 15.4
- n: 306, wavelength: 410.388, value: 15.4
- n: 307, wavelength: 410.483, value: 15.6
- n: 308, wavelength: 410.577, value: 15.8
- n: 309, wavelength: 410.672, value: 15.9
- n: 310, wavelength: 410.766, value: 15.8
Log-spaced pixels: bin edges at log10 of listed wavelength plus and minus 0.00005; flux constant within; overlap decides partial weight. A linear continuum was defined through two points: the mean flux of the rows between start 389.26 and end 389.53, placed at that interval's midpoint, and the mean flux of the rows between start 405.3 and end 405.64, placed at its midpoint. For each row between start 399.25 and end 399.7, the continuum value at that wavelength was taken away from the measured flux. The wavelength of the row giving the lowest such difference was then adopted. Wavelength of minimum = 399.572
